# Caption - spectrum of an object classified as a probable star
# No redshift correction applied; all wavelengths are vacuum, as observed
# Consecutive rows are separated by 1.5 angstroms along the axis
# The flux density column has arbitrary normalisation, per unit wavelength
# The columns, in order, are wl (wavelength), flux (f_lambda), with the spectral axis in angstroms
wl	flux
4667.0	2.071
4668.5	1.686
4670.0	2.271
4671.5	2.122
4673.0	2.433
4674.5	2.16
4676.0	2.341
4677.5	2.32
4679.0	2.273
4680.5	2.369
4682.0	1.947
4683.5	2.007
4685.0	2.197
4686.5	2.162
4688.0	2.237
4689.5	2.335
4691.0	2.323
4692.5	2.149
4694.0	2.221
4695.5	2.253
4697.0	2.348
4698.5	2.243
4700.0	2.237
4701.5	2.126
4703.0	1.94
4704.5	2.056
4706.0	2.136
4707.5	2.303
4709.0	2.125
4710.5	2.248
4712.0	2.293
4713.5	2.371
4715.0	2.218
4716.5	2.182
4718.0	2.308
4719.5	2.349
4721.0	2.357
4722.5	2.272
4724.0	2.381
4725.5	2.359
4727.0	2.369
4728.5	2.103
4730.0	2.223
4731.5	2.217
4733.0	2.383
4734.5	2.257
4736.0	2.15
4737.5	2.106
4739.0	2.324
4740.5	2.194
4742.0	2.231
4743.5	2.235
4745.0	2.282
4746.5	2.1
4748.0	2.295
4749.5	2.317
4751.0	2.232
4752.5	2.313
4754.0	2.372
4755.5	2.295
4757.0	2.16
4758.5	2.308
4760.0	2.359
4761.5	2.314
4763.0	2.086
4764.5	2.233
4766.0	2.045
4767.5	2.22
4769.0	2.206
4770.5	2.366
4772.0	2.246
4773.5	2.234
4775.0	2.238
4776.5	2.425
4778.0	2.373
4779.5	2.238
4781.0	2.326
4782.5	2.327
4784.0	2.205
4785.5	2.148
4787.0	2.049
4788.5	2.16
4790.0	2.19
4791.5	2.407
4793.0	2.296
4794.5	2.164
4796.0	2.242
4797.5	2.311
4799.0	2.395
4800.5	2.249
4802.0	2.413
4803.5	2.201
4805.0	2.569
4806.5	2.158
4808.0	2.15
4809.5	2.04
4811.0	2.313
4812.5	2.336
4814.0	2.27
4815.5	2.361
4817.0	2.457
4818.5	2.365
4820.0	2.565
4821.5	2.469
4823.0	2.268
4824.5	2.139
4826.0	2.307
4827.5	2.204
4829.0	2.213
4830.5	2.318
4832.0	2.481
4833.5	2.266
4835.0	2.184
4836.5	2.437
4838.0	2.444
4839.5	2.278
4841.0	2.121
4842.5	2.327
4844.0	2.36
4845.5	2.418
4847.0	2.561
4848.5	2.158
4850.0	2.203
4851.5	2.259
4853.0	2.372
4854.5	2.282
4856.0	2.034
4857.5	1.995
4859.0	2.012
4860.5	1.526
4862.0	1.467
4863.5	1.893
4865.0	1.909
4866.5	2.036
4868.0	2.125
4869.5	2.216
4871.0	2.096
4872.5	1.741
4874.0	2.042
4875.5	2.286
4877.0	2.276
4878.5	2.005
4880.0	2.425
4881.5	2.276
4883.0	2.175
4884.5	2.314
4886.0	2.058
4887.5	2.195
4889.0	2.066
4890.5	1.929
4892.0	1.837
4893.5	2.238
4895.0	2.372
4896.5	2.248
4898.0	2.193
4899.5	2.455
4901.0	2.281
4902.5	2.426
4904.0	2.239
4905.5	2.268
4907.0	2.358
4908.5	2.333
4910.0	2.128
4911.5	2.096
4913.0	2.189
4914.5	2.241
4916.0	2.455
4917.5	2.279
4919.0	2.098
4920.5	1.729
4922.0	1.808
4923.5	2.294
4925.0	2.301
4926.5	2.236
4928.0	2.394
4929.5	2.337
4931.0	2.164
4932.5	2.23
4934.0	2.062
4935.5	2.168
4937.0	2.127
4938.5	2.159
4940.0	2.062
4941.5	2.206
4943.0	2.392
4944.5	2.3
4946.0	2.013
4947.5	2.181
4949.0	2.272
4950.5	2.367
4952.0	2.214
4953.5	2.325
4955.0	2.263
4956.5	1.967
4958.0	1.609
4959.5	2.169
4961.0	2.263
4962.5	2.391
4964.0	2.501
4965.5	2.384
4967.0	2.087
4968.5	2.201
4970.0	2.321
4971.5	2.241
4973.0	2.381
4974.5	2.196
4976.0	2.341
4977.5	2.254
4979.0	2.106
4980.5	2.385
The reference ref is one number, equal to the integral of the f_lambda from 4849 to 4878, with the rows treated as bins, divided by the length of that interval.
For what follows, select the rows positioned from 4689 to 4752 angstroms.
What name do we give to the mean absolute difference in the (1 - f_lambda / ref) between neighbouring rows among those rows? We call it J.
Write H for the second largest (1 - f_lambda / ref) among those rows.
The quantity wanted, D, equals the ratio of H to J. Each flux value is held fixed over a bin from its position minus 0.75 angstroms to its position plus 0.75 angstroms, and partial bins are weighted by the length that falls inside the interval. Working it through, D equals -0.15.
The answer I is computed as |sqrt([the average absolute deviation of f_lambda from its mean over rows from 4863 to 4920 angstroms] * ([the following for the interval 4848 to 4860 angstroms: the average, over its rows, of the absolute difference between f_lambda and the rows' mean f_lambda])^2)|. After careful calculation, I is 0.043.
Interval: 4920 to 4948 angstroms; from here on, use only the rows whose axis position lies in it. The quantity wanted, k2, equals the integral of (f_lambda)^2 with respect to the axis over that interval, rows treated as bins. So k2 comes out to 133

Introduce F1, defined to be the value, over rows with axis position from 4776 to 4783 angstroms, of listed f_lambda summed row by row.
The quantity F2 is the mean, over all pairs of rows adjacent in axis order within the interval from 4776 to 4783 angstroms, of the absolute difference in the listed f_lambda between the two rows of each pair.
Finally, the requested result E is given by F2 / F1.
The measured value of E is 0.006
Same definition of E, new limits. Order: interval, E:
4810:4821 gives 0.006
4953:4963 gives 0.017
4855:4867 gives 0.011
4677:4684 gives 0.014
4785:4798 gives 0.005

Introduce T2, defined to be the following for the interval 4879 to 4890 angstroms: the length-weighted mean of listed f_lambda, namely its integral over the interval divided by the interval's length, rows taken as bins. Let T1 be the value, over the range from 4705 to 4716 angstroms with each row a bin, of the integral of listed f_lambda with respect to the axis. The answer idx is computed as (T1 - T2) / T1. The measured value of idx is 0.910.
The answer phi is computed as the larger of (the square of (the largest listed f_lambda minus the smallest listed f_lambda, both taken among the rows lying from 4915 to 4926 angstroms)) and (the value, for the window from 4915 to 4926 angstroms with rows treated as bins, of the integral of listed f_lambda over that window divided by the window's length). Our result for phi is 2.14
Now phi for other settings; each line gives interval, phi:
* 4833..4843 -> 2.29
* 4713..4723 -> 2.29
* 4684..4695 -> 2.23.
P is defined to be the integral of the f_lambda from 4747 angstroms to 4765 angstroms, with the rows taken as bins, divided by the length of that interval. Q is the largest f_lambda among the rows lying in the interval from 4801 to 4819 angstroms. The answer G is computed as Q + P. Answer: 4.84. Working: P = 2.27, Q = 2.569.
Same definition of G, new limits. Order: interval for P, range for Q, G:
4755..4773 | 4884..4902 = 4.69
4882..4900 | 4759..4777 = 4.60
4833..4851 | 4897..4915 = 4.77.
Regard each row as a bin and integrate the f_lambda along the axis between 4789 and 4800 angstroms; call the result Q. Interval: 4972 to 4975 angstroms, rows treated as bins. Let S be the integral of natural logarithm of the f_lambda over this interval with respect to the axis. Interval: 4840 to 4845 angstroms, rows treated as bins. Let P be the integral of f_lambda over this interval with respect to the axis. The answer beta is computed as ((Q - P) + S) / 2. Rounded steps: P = 11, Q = 25.1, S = 2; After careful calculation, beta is 8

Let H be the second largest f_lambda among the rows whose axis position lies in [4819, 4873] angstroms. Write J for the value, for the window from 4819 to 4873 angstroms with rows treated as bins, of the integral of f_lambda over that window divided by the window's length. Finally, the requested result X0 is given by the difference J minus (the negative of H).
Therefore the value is 4.7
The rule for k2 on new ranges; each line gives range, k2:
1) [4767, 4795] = 143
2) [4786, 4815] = 148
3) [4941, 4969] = 139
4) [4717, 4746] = 149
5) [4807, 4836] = 154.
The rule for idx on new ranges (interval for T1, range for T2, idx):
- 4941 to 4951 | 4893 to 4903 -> 0.897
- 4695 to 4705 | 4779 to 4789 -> 0.898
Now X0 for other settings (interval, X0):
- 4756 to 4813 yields 4.7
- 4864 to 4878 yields 4.4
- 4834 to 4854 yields 4.8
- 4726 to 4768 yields 4.6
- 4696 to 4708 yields 4.5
